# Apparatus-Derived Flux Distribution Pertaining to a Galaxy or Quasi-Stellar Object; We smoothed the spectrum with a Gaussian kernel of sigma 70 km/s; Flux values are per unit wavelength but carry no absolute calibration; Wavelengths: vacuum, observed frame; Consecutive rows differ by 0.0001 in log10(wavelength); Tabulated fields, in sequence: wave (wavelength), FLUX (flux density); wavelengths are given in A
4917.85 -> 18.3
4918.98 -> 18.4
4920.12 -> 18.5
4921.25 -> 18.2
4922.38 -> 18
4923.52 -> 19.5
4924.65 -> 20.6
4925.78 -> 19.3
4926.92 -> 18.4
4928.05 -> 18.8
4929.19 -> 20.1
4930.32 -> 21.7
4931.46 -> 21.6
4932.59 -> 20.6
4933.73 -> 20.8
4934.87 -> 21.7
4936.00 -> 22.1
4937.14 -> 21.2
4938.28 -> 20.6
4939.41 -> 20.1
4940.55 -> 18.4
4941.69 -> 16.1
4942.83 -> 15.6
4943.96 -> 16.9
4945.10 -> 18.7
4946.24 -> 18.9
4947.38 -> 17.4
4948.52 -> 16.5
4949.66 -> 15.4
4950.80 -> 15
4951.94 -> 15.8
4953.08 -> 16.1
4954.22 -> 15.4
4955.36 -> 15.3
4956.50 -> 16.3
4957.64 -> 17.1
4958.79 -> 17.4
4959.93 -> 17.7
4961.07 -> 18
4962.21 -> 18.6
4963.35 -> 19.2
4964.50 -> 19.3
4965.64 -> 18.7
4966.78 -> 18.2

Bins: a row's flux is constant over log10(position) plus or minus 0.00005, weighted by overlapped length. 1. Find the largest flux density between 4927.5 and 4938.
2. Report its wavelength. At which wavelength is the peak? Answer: 4936.00 A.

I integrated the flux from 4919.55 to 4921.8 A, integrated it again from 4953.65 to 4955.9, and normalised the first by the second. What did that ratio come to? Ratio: 1.19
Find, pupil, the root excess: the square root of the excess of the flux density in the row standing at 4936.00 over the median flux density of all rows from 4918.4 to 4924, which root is 1.9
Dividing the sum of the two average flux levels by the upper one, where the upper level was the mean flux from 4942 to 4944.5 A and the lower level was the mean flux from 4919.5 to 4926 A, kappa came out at 2.17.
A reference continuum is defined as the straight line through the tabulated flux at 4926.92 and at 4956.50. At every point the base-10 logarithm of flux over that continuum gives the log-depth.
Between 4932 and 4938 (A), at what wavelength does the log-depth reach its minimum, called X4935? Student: 4932.59 A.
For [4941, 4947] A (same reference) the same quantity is 4942.83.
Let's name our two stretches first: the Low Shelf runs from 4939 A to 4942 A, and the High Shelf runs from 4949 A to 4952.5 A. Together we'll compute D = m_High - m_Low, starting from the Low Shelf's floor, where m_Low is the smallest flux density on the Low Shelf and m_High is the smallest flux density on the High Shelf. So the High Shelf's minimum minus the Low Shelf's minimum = -1.1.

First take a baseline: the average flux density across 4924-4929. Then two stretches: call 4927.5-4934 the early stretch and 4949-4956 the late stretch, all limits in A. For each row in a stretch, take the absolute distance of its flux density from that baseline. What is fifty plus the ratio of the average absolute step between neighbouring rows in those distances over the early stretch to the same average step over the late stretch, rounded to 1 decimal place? 51.4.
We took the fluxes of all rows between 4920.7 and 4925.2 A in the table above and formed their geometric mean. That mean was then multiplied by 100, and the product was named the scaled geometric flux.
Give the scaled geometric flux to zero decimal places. 1905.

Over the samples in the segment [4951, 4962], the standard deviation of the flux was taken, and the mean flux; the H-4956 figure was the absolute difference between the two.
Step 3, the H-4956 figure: 15.6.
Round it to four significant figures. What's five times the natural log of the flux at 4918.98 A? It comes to 14.56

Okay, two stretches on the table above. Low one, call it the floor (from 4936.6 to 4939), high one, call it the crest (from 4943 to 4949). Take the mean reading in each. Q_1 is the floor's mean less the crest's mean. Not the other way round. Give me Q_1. 3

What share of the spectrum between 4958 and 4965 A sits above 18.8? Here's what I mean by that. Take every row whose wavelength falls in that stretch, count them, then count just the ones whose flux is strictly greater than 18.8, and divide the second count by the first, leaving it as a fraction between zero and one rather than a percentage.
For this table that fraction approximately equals 0.33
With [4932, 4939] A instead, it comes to 1.00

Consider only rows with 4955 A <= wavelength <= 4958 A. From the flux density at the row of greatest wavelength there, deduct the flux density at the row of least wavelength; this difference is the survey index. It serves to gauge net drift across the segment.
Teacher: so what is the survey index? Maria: 1.8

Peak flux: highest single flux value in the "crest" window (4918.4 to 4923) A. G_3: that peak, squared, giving 342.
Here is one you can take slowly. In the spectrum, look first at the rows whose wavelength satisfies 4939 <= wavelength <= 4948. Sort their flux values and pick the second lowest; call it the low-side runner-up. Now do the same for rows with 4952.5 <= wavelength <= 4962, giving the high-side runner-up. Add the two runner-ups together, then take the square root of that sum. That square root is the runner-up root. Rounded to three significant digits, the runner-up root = 5.61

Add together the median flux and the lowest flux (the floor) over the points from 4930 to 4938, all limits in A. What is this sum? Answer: 42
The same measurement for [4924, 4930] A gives 38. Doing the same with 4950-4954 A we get 31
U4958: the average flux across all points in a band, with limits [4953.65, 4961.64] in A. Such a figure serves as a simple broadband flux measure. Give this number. 16.7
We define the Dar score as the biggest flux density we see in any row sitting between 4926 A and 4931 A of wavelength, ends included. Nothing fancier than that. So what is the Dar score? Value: 21.7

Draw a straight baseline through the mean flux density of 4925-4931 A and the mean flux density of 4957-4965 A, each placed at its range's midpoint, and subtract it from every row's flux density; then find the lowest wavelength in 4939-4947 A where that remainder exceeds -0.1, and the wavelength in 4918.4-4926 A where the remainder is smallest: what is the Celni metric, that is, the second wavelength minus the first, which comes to -17.0 A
